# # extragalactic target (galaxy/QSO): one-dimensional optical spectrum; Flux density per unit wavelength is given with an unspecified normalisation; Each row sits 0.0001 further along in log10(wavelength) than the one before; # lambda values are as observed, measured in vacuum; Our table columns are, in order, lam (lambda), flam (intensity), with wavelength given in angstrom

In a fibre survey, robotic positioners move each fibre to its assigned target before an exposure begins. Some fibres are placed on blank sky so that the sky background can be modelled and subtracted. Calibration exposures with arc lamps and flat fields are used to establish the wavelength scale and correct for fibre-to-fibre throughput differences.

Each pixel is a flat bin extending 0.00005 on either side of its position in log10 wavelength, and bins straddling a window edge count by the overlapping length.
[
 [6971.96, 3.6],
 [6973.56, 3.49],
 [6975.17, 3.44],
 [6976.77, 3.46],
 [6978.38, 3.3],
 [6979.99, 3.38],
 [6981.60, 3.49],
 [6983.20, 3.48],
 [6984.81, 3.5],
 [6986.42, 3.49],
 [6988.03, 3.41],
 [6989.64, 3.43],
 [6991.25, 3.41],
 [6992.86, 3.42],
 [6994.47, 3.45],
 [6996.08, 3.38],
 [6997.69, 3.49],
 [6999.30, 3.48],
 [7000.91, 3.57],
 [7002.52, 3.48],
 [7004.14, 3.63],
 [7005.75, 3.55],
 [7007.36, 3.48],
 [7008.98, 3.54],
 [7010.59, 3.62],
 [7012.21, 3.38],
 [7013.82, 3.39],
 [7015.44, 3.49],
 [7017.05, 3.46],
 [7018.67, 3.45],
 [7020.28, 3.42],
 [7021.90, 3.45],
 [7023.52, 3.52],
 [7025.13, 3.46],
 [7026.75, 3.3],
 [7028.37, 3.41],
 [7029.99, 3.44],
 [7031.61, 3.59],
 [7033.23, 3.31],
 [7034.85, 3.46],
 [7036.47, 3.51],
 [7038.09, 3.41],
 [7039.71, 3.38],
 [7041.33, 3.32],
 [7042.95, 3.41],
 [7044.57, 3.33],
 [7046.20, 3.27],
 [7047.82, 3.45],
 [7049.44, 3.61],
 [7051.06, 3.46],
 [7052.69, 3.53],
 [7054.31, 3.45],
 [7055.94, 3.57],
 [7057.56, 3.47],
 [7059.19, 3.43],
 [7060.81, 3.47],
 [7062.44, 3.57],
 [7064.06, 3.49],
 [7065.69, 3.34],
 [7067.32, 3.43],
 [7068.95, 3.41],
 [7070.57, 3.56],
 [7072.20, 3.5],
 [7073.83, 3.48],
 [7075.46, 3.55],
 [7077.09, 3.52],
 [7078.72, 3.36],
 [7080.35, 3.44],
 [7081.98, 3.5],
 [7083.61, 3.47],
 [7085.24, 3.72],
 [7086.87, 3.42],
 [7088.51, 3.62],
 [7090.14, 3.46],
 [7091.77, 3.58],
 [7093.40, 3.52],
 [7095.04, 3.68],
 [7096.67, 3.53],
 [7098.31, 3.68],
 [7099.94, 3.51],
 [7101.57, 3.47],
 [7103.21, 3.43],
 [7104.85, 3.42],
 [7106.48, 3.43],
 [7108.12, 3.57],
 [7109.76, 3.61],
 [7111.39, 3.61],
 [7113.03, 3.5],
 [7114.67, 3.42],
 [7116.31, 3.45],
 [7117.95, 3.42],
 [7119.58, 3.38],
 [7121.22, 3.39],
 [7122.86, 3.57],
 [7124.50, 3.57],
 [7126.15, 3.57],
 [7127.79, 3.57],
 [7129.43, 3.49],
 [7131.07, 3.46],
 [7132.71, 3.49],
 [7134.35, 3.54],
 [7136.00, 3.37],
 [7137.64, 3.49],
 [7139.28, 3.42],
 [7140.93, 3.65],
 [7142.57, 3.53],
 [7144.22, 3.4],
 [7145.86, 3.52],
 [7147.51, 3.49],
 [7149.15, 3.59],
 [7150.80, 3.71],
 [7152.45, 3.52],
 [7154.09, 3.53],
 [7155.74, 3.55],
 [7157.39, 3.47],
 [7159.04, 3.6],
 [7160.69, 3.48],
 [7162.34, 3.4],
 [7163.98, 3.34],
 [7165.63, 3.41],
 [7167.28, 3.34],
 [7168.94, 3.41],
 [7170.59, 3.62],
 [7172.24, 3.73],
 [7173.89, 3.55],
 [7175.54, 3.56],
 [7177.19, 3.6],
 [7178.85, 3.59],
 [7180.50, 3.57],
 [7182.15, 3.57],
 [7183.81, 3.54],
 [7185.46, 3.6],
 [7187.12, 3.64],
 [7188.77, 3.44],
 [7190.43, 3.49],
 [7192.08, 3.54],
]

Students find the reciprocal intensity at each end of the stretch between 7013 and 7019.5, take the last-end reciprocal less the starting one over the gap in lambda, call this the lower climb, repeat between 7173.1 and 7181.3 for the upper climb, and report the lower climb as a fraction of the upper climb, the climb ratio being 4.43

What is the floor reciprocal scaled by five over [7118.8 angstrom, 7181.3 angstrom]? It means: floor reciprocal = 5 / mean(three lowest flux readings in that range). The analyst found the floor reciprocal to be 1.49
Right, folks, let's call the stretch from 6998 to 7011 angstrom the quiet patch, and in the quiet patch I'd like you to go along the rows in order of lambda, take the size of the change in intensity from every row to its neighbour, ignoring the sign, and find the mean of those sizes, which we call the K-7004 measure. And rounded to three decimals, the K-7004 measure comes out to 0.089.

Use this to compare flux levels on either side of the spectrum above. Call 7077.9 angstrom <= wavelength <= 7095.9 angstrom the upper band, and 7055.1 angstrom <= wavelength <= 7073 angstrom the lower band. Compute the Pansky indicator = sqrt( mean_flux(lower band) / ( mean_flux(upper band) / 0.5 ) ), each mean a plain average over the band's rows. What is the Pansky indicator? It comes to 0.702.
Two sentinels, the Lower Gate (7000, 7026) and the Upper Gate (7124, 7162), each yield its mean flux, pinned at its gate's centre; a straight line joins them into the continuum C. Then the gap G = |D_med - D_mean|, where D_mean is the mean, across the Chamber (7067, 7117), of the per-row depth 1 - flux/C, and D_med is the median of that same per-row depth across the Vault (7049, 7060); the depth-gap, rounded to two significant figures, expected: 0.010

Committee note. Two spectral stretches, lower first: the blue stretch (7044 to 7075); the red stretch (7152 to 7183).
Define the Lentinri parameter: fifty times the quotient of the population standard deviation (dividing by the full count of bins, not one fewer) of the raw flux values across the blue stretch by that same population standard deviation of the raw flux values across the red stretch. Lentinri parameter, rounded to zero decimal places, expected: 43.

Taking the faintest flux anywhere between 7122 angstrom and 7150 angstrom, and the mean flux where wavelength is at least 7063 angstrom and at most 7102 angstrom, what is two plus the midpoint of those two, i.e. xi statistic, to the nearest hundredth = 5.44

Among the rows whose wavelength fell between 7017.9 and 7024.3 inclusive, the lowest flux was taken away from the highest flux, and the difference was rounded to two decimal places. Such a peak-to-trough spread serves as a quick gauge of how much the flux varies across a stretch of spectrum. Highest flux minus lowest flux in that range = 0.10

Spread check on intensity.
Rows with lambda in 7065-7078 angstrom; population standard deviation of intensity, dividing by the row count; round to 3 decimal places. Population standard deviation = 0.071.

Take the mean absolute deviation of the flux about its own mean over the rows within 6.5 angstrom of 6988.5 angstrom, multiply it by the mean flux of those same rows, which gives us 0.108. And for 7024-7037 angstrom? 0.245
